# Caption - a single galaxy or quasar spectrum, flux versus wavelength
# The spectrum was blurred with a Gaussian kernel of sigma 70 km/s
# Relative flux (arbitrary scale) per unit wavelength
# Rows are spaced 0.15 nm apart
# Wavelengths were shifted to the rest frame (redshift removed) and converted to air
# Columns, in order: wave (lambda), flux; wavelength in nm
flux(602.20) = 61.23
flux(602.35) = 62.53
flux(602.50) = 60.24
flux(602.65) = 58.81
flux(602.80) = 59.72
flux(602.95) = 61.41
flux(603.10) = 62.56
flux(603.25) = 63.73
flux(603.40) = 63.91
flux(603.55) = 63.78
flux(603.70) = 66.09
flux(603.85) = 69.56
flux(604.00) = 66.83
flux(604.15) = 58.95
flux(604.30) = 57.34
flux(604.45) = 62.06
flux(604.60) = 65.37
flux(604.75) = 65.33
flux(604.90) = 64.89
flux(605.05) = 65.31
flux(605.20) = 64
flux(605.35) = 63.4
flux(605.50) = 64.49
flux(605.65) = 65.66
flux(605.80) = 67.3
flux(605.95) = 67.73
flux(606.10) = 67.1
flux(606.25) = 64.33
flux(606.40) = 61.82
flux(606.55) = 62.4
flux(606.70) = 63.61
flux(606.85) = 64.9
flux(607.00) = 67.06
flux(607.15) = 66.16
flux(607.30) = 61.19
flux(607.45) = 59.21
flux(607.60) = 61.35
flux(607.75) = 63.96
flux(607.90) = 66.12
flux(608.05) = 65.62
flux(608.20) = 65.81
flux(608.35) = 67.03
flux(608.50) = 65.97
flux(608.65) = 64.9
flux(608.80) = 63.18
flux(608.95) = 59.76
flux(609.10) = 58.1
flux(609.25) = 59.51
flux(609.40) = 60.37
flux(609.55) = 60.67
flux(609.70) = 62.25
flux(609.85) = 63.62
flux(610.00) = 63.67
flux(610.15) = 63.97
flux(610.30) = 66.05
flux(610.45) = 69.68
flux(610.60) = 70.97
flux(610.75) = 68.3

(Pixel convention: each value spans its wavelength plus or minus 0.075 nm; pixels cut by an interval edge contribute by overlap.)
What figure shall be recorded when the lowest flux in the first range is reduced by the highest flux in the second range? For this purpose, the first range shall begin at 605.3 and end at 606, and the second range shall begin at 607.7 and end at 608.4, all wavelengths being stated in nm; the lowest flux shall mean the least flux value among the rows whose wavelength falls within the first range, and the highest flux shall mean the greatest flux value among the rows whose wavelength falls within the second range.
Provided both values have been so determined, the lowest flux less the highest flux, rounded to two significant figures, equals -3.6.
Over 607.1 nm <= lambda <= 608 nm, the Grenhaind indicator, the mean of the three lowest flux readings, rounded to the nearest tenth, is 60.6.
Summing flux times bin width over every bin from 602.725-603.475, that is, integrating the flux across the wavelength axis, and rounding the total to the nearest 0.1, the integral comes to 46.7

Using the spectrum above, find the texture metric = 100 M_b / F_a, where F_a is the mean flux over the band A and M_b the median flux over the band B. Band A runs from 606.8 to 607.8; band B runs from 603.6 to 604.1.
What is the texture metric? 105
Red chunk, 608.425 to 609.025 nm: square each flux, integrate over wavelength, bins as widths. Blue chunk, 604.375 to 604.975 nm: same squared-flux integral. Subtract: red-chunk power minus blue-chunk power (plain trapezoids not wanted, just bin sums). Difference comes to -71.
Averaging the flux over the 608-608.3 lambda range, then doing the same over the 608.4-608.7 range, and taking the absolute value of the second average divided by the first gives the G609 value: 1.00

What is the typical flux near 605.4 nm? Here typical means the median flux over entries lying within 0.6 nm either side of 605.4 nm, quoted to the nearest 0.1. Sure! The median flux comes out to 65.1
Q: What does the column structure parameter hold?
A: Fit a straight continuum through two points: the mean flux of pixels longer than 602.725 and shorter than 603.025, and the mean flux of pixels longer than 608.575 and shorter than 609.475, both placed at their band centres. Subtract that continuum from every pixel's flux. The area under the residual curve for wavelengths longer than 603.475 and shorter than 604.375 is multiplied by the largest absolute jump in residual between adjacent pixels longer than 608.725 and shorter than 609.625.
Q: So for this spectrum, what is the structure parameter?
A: 10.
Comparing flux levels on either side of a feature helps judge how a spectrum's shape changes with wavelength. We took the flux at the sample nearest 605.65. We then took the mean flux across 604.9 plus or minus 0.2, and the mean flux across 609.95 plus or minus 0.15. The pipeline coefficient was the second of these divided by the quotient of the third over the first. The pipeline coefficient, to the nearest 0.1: 67.2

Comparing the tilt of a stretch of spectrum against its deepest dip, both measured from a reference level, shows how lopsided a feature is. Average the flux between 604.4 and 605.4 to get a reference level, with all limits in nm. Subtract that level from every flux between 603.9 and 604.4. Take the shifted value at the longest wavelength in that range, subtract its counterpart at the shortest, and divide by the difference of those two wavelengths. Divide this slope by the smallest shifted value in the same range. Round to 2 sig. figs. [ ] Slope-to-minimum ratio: 4.5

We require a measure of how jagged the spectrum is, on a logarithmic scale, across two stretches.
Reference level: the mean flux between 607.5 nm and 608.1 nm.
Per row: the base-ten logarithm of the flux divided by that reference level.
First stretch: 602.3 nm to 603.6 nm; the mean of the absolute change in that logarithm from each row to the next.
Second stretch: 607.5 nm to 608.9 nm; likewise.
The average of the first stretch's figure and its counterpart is 0.0084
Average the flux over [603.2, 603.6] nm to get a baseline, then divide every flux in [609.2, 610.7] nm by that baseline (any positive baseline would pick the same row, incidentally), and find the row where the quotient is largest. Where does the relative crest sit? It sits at 610.60 nm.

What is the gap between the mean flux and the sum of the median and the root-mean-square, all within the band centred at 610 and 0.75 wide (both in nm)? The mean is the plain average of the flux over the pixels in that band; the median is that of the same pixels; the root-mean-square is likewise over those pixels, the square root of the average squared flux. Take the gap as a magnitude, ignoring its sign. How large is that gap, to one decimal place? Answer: 63.7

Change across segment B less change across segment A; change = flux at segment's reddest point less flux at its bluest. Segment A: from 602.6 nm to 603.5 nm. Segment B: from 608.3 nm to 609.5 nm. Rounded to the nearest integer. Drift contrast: -12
